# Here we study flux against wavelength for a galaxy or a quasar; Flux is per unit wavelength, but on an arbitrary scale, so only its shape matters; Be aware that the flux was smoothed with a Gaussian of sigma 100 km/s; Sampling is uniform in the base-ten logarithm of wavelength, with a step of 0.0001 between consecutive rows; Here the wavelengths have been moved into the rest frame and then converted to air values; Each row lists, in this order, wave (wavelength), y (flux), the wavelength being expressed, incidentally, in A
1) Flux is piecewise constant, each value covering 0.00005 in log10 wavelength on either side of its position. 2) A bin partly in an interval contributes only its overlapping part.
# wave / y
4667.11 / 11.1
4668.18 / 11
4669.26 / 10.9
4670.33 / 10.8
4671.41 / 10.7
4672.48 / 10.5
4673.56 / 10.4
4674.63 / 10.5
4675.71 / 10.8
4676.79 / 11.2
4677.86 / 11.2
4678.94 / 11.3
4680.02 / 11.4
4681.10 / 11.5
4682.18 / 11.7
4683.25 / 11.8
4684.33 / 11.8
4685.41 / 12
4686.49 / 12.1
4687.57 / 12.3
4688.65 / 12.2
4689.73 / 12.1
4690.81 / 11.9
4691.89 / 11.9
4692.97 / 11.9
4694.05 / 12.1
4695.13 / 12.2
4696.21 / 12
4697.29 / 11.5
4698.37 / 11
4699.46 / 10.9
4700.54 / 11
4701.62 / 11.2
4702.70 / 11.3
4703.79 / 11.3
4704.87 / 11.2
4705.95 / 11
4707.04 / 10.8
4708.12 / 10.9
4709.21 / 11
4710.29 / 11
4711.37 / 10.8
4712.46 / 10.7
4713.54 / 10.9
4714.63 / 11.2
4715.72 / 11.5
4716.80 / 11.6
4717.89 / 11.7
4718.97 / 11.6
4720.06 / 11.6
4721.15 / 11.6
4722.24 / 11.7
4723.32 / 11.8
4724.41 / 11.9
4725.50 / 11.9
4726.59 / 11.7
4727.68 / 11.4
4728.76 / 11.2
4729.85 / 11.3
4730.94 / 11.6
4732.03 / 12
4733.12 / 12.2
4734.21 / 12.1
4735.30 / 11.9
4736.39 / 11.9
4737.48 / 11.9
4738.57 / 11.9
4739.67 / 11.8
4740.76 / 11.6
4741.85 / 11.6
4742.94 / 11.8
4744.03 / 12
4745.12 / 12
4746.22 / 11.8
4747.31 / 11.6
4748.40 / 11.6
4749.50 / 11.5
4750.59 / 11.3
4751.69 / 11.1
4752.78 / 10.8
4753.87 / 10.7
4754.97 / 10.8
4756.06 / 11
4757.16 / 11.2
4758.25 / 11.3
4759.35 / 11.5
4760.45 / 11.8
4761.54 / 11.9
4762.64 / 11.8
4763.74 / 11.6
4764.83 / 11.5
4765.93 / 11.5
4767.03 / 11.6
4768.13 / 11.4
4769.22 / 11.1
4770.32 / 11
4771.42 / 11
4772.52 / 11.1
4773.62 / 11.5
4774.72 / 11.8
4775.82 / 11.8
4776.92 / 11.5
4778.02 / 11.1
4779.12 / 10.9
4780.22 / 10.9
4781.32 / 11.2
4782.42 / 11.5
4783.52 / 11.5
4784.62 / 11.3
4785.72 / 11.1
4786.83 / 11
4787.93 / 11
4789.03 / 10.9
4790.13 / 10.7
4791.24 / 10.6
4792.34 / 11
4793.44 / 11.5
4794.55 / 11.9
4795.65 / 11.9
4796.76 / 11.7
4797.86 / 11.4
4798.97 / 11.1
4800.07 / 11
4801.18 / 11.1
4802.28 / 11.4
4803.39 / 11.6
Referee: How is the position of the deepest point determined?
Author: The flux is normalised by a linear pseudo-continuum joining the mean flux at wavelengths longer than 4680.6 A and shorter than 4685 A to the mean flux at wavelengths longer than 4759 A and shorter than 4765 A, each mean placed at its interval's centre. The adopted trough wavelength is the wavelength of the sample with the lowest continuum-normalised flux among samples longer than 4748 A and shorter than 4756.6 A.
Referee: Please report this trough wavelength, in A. 4753.87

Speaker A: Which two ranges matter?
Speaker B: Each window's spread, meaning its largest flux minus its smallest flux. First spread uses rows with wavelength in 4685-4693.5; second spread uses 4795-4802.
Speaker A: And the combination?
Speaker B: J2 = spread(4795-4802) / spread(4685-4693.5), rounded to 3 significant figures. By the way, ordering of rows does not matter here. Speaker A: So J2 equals 2.25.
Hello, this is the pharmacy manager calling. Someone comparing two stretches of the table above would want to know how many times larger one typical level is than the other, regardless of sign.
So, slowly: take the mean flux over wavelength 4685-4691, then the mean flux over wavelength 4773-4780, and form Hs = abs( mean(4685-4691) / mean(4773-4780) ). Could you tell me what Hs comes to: 1.06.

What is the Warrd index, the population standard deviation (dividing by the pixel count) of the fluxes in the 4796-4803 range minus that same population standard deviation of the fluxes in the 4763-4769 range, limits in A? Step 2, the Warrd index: 0.17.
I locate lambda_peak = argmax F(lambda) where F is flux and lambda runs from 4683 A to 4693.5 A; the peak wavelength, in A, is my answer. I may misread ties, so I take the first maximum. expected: 4687.57 A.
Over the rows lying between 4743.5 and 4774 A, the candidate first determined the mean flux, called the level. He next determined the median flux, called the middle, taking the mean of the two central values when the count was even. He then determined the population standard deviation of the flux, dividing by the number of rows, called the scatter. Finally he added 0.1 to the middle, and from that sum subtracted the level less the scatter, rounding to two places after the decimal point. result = 0.57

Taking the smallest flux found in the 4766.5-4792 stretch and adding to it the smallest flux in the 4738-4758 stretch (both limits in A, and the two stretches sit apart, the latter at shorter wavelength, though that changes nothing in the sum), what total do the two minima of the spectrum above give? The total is 21.30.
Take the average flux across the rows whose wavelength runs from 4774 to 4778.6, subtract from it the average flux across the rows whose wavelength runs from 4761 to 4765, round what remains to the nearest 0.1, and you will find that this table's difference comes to -0.2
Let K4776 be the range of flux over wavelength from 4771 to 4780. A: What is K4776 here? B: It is 0.90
